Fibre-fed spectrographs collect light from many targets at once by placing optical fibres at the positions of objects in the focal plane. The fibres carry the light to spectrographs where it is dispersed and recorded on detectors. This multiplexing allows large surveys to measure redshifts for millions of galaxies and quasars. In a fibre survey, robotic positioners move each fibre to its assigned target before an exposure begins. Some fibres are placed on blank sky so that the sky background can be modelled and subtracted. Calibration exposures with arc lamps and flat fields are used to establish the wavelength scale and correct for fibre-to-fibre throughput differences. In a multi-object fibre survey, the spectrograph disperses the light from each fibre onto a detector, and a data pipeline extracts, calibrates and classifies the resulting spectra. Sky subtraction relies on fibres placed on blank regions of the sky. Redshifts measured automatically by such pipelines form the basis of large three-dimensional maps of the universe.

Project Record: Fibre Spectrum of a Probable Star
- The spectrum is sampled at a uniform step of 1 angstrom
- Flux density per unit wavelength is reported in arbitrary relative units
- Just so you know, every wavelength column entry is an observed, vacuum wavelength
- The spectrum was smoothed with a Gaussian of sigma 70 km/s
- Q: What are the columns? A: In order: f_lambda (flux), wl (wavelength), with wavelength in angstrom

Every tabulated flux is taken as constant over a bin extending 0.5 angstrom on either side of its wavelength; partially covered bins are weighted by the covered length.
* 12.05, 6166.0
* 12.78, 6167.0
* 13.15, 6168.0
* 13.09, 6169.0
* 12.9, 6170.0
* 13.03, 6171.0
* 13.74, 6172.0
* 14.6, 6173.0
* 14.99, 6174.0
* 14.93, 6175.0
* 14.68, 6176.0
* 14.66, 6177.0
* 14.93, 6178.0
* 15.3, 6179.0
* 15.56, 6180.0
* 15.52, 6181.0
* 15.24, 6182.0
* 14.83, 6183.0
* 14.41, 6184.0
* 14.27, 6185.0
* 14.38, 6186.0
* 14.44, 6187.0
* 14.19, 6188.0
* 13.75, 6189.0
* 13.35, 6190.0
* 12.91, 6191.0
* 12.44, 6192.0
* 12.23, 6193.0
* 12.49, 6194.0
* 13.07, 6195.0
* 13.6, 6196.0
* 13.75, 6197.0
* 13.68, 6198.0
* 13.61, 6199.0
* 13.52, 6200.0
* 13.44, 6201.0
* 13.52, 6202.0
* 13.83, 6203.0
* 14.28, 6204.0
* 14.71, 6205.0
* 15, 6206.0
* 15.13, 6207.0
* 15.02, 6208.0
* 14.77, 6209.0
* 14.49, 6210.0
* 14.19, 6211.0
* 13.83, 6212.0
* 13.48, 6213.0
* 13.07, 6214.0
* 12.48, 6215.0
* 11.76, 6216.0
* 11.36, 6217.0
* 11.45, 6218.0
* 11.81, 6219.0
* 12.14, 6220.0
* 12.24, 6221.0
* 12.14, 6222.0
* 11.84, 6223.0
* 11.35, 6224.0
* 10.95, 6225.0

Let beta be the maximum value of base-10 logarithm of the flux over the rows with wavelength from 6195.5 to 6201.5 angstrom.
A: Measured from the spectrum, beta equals 1.14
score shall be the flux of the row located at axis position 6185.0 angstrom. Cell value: 14.27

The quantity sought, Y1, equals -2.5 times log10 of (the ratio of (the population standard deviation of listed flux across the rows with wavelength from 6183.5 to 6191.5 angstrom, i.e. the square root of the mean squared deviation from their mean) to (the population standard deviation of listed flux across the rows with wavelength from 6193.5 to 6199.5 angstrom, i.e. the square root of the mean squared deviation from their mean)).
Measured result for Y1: -0.2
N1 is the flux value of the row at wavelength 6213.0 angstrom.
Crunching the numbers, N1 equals 13.48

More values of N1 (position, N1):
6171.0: 13.03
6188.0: 14.19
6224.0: 11.35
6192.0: 12.44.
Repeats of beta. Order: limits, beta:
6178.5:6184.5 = 1.19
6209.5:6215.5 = 1.16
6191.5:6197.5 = 1.14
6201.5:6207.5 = 1.18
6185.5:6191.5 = 1.16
